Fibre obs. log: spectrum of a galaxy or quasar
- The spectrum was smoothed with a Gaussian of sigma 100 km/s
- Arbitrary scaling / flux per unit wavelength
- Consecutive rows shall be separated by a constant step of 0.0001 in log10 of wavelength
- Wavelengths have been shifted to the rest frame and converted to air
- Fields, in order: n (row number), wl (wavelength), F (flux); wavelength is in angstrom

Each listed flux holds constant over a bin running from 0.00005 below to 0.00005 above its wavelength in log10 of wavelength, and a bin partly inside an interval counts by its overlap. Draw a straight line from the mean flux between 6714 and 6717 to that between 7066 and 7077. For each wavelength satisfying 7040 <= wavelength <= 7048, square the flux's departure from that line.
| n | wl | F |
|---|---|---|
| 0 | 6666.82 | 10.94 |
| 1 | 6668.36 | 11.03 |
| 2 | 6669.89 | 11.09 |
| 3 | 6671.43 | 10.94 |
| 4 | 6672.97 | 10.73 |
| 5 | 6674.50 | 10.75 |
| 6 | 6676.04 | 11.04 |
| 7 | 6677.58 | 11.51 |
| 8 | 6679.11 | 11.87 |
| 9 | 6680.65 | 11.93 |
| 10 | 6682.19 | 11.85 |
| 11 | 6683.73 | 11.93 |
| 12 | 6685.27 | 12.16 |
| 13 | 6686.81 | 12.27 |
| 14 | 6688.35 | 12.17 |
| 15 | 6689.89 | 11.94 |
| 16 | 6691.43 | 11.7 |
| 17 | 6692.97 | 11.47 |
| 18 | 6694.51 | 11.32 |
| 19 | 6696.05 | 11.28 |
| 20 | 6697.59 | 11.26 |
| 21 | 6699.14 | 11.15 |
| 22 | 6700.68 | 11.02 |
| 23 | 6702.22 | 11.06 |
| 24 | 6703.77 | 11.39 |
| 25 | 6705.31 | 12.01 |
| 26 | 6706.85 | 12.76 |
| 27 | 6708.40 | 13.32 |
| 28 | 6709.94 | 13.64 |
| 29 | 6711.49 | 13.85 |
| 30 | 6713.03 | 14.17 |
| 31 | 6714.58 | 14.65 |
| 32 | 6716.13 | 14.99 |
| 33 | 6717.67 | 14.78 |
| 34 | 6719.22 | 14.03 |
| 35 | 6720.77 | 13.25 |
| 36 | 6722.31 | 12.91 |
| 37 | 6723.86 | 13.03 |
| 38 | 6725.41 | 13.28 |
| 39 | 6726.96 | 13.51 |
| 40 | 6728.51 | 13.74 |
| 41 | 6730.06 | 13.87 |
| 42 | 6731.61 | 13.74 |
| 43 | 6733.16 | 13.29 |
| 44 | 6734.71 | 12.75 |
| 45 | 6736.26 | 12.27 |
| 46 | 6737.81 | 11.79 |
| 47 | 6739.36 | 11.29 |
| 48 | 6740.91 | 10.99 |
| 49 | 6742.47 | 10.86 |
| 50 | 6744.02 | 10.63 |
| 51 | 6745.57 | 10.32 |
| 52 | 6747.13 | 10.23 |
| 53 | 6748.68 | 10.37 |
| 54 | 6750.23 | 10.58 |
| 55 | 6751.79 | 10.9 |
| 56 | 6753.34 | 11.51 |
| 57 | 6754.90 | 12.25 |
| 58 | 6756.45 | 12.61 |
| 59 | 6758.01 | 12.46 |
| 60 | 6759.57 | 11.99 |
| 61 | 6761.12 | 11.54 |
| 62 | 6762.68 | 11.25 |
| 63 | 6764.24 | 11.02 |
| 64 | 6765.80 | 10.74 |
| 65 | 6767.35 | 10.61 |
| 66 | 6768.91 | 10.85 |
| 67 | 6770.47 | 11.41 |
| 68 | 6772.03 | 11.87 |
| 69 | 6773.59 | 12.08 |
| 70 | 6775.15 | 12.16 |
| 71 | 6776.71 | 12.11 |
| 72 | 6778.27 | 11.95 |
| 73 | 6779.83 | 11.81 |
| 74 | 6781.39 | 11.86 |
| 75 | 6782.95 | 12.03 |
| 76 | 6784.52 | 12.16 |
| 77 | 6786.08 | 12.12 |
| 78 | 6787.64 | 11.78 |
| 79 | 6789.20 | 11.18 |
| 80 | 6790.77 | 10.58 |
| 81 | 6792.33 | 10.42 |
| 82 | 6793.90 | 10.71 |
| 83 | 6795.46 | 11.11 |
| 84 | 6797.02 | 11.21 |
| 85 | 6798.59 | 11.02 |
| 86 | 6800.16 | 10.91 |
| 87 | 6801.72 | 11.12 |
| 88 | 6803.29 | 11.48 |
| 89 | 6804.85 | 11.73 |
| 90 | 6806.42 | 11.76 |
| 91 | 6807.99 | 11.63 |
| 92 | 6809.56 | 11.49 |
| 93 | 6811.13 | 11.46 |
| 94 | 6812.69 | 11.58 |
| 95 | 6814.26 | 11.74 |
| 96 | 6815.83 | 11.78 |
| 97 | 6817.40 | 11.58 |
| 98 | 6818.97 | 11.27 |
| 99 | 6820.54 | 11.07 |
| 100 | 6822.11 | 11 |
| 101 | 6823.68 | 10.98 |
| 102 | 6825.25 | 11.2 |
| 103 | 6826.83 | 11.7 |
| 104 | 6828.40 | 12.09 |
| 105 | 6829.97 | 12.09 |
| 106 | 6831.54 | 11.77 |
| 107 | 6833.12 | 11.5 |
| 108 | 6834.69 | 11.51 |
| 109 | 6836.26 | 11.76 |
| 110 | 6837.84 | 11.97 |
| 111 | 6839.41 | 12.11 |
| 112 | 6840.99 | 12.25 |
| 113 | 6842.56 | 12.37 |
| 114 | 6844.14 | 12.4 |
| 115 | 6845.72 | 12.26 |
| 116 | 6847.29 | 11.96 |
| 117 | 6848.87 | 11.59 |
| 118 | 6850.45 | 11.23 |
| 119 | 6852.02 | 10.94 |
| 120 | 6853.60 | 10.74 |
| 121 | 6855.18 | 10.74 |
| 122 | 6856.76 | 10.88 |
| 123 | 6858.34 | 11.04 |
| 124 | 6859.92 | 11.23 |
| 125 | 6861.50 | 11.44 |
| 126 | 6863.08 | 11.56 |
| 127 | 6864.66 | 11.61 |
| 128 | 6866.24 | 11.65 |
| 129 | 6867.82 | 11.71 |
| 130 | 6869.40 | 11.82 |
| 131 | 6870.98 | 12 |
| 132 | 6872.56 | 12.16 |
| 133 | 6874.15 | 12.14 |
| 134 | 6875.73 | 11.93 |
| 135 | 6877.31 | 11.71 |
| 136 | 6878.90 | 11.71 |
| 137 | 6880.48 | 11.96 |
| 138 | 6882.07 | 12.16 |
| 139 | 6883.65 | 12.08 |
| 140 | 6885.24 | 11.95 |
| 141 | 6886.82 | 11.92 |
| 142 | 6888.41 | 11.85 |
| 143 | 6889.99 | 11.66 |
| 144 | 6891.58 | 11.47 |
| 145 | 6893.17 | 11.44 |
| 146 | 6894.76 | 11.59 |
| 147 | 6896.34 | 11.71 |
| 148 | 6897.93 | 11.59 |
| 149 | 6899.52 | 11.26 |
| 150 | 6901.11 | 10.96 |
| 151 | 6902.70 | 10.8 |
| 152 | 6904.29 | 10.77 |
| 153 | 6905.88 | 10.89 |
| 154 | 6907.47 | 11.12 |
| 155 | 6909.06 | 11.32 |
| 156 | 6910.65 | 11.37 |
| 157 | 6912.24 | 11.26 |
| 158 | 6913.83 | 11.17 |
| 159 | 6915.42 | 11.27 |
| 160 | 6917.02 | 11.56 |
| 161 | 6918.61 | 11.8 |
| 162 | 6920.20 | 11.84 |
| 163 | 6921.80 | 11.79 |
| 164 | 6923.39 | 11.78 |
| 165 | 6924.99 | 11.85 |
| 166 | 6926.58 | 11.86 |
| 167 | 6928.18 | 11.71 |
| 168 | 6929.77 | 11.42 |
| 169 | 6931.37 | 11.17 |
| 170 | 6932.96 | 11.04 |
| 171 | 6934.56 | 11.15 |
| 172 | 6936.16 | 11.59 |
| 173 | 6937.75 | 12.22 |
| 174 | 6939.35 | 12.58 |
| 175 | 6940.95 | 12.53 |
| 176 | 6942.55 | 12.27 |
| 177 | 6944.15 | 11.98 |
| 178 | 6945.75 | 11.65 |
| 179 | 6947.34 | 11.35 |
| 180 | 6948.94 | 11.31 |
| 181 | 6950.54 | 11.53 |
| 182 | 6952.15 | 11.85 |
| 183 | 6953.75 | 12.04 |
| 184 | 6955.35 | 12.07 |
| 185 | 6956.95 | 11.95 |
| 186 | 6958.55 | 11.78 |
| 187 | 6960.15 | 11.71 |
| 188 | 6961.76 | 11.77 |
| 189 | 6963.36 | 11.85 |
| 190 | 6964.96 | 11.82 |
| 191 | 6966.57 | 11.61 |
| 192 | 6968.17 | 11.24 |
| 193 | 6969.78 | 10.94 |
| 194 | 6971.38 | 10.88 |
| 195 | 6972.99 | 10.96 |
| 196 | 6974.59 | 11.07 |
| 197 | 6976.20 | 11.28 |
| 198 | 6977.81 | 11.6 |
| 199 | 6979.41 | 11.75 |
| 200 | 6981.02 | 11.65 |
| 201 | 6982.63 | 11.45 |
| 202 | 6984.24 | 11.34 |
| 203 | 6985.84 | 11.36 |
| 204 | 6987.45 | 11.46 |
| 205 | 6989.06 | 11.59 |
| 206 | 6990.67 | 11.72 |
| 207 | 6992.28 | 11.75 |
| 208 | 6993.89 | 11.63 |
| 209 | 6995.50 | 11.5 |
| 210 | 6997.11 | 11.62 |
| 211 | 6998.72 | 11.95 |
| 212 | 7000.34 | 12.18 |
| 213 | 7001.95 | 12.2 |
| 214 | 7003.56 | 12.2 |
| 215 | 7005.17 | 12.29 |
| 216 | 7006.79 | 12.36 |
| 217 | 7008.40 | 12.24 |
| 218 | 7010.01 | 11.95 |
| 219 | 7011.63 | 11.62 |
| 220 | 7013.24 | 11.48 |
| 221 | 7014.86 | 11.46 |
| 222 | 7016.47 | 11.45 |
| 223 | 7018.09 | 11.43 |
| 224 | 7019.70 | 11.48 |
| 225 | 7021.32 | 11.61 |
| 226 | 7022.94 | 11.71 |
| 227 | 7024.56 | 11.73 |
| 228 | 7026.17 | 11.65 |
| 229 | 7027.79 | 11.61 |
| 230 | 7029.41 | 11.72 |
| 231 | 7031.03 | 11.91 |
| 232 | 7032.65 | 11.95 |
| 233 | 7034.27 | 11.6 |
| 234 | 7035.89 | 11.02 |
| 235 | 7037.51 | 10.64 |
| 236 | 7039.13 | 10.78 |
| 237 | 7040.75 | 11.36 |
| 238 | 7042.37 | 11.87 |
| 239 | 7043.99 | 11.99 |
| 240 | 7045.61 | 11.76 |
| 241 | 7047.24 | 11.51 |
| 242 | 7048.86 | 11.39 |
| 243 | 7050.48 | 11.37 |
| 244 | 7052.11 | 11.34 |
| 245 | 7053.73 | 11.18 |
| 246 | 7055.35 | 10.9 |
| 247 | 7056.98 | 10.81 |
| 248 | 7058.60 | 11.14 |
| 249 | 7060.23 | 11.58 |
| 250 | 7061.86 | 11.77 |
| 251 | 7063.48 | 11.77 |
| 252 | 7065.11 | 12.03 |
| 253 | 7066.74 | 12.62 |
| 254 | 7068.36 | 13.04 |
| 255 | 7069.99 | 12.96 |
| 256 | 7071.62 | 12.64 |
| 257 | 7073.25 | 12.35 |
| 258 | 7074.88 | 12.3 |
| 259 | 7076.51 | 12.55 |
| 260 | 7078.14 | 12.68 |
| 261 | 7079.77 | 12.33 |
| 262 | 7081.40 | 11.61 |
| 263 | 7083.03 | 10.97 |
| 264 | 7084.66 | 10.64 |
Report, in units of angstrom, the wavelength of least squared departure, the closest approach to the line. 7043.99 angstrom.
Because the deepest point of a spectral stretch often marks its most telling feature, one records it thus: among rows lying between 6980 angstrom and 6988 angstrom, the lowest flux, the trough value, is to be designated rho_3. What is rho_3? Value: 11.34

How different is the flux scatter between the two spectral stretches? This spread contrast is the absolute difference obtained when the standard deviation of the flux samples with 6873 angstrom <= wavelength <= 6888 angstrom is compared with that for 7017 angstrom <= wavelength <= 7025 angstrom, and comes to 0.03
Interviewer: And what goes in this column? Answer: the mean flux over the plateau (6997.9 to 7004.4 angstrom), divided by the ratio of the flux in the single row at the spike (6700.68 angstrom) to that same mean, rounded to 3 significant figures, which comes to 13.4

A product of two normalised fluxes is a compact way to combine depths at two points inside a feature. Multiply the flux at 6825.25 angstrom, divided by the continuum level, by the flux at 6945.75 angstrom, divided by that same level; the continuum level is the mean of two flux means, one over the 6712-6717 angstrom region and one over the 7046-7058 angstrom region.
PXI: 0.78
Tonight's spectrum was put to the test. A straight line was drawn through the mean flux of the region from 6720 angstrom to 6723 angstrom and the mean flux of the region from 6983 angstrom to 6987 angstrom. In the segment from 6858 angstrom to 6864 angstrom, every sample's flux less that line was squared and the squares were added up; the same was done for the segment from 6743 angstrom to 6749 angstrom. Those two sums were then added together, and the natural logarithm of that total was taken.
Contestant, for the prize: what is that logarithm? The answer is 3.4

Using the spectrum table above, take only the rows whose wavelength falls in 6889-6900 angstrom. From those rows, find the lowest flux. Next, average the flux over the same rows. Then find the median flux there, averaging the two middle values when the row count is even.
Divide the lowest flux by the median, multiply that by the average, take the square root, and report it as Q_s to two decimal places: 3.35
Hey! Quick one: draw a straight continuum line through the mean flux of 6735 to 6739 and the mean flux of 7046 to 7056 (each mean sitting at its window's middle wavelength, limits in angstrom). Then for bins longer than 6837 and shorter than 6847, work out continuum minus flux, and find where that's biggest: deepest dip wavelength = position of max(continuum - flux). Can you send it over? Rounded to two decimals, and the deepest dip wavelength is 6837.84 angstrom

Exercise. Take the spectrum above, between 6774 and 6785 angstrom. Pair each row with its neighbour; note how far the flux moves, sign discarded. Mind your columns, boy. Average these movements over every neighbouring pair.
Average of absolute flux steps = 0.12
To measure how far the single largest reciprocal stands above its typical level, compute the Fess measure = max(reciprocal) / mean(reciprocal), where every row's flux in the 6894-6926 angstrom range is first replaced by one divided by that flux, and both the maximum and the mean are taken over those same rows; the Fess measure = 1.06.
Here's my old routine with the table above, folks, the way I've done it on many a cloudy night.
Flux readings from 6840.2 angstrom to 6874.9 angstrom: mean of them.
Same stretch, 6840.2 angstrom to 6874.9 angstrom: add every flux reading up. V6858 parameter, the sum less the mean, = 244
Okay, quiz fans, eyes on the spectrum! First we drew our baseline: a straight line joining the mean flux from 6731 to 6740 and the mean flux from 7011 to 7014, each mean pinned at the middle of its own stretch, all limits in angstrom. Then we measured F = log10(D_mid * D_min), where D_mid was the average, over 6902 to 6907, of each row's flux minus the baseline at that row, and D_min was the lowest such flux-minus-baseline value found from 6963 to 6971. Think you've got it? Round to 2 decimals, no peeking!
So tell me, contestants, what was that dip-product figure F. -0.07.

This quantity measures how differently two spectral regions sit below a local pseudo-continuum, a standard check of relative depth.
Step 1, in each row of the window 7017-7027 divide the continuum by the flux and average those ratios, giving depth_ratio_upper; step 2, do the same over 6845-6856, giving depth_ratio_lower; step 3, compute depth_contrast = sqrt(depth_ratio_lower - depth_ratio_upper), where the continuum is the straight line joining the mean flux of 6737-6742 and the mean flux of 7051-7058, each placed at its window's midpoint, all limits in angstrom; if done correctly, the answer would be 0.19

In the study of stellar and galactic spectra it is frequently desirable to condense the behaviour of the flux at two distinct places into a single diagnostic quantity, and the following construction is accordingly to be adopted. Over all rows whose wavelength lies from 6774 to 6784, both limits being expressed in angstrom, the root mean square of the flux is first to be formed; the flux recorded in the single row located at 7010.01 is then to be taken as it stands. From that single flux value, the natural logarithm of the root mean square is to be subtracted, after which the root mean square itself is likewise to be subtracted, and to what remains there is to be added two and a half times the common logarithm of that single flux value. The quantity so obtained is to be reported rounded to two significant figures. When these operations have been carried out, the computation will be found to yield 0.17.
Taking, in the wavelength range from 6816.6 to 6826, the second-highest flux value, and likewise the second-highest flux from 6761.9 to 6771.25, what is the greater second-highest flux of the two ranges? 11.3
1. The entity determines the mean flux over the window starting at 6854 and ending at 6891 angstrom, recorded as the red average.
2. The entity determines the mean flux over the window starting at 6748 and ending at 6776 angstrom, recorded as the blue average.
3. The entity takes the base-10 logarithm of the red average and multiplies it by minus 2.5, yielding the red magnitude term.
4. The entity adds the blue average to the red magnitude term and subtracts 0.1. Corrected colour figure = 8.69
